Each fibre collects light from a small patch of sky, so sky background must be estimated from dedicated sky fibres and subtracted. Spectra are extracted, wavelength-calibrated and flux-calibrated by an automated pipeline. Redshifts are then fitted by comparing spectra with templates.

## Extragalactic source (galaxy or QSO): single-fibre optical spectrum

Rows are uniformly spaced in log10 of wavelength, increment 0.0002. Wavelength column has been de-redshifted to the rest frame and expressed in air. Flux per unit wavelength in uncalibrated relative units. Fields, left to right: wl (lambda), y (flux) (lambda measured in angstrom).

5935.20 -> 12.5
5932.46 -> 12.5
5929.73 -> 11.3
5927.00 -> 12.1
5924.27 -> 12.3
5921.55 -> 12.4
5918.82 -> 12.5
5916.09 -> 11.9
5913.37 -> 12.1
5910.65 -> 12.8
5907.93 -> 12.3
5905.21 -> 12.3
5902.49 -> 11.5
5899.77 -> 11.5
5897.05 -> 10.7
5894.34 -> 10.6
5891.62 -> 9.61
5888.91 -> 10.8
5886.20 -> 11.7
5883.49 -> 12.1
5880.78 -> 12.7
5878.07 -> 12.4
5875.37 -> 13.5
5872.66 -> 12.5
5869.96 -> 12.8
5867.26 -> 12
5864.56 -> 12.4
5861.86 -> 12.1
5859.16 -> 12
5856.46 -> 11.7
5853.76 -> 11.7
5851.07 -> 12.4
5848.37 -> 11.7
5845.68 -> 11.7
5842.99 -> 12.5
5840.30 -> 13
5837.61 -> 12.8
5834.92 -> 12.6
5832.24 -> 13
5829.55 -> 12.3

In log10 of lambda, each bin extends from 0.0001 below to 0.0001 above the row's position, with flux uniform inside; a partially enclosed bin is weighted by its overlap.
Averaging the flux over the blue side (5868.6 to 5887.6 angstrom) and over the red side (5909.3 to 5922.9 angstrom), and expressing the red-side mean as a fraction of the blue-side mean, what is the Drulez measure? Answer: 0.985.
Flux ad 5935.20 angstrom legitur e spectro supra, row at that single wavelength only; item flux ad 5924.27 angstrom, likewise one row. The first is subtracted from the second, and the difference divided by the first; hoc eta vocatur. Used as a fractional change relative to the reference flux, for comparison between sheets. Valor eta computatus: -0.016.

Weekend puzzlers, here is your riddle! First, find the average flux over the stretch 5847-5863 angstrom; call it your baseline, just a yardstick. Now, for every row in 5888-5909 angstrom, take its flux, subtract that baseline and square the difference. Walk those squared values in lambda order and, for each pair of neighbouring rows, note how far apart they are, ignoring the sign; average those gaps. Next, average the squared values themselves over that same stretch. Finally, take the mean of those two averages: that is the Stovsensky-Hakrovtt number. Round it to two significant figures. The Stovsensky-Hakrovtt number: 1.3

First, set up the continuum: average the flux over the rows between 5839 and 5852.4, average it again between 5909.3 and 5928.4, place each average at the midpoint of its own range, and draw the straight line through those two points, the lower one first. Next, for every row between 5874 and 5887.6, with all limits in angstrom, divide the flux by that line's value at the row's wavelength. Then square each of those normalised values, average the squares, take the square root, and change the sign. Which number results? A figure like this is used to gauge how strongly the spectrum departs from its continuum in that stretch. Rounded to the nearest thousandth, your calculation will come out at -1.018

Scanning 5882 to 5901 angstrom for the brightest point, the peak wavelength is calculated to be 5883.49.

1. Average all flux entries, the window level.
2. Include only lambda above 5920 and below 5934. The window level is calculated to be 12.1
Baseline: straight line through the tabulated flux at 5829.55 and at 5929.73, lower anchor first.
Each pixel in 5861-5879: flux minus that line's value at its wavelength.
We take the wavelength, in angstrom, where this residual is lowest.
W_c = 5867.26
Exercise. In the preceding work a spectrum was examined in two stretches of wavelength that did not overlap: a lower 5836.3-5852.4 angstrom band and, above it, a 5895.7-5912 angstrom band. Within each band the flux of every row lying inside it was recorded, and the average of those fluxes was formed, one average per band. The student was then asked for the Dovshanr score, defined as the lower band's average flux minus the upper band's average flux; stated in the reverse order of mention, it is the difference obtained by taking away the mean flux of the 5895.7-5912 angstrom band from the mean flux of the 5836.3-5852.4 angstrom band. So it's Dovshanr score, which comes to 0.50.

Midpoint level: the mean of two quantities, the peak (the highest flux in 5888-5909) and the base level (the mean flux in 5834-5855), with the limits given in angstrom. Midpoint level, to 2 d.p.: 12.30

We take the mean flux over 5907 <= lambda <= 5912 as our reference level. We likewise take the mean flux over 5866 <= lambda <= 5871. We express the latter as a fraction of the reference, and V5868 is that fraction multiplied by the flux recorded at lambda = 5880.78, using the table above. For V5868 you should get 12.5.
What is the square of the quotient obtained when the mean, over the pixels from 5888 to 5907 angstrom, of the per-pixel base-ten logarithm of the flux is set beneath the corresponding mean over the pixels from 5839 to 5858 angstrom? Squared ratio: 1.08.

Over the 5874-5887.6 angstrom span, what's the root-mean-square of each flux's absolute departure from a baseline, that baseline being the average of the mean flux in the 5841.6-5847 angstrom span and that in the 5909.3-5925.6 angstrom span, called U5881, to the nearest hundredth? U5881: 0.66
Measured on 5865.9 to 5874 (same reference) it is 0.39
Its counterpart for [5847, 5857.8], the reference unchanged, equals 0.46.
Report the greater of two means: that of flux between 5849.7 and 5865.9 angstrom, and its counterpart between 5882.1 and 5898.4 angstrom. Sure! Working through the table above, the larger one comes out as 12.0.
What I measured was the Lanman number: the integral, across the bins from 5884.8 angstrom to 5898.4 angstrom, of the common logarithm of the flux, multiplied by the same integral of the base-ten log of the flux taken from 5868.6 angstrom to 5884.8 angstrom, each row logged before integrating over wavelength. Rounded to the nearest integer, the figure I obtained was 250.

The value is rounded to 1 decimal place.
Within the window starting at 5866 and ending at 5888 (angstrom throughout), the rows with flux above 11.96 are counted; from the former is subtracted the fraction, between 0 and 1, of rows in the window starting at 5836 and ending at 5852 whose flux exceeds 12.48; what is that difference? 6.5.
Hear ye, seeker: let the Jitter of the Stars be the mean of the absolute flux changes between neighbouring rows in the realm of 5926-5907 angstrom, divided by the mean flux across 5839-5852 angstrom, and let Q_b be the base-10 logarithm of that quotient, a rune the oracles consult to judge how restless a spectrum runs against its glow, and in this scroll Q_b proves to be -1.5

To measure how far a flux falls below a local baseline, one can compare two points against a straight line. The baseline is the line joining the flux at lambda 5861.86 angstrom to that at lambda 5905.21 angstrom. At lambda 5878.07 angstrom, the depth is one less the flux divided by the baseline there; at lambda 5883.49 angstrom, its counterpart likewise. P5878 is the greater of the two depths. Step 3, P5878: 0.01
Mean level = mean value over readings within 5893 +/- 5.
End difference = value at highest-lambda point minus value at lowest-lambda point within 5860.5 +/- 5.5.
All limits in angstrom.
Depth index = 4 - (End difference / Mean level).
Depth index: 3.933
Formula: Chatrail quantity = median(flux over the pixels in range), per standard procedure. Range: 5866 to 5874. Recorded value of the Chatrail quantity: 12.50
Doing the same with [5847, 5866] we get 12.00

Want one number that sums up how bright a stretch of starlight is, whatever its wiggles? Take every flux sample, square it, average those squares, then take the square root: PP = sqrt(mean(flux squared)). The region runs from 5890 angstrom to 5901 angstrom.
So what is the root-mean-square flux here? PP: 10.6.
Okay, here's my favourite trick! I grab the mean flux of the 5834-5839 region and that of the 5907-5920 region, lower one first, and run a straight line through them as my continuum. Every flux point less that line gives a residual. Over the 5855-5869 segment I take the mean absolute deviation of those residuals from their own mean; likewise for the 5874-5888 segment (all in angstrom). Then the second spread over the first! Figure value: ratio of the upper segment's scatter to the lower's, 2.80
